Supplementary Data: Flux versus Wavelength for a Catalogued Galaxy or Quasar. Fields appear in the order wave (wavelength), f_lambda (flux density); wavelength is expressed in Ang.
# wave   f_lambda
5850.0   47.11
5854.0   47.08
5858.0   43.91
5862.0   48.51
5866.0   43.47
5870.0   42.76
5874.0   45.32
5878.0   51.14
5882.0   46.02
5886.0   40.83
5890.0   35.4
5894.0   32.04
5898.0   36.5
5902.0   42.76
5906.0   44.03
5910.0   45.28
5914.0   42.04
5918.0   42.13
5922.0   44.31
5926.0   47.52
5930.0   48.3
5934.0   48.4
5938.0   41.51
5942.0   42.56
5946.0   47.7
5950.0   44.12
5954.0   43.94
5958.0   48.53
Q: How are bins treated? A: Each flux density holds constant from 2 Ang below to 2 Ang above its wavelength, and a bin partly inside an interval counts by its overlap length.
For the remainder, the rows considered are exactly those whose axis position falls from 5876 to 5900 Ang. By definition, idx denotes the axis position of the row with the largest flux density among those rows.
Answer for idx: 5878.0 Ang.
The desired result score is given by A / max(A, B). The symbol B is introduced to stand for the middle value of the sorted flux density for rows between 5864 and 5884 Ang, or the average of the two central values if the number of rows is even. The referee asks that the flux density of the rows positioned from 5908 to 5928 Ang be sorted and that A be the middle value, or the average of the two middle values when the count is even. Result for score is 0.98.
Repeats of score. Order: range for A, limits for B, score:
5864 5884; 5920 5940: 0.95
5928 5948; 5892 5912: 1.00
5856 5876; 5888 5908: 1.00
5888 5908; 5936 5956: 0.83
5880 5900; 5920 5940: 0.77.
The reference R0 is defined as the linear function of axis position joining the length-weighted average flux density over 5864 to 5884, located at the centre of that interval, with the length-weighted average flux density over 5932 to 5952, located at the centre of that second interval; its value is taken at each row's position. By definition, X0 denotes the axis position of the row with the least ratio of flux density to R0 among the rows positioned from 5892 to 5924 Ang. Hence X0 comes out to 5894.0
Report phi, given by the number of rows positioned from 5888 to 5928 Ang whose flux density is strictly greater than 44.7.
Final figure 2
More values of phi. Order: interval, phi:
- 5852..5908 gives 5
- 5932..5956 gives 2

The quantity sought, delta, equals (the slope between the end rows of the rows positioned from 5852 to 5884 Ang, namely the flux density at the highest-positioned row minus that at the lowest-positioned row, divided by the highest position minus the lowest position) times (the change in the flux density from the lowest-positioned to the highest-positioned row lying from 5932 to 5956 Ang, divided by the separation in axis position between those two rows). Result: 0.01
